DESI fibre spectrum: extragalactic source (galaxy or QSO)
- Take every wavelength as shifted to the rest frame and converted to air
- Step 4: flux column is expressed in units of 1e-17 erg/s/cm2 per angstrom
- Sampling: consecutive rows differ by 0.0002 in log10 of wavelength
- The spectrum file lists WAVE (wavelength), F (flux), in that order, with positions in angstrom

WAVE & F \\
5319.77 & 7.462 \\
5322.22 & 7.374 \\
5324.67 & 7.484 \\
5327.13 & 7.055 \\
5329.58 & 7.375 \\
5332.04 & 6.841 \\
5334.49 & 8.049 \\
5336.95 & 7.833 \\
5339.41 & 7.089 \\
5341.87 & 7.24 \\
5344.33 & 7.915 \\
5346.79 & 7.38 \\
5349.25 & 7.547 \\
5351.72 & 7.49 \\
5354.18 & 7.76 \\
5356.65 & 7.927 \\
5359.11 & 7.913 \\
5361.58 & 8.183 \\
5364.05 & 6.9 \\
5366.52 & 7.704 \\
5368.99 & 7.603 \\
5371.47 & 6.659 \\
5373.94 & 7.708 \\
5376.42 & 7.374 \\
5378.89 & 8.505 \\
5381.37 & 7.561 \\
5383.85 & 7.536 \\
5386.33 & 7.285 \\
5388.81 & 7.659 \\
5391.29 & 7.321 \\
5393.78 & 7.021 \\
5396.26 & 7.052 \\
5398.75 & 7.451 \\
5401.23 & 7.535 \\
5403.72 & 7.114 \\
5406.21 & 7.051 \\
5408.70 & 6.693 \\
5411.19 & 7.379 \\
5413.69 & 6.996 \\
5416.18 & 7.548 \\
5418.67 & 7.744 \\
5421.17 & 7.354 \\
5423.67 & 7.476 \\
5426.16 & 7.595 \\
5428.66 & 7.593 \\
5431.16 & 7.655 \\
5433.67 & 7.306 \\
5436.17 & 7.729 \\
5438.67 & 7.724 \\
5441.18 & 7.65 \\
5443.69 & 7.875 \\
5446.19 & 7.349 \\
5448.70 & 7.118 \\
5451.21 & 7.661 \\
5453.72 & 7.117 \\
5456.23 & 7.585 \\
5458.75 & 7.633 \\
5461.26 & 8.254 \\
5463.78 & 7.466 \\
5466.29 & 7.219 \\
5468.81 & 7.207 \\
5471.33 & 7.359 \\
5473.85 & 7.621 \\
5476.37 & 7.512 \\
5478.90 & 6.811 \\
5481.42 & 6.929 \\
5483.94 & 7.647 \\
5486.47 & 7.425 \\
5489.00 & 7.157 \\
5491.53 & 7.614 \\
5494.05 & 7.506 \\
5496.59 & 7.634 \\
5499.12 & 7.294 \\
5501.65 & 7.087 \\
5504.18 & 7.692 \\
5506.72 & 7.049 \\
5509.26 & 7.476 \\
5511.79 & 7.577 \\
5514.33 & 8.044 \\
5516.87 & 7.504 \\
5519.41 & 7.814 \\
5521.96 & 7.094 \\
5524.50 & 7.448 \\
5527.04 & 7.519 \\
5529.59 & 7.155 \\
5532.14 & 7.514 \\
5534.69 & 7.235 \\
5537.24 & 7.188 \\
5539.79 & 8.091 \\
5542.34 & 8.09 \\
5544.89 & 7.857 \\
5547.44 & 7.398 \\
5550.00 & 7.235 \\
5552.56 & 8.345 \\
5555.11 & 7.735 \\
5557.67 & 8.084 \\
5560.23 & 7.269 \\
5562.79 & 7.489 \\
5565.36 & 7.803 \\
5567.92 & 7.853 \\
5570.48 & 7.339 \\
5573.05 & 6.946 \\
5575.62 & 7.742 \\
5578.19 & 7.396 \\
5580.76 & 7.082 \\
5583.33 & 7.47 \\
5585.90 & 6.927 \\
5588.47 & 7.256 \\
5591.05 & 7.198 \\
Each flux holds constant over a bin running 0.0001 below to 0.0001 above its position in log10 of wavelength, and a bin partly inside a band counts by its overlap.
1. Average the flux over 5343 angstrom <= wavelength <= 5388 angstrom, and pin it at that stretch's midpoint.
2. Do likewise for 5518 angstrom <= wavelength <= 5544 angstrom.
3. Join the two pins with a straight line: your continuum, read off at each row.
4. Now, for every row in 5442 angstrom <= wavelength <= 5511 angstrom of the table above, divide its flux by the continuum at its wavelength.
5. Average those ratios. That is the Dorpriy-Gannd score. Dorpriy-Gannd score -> 0.983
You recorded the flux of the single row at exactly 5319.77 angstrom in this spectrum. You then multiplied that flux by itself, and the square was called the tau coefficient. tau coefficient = 56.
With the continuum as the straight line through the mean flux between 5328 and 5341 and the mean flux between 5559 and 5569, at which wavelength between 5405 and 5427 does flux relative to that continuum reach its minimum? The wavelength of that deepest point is 5408.70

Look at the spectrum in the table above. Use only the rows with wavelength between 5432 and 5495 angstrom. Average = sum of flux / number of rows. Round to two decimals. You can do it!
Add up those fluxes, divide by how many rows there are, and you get 7.46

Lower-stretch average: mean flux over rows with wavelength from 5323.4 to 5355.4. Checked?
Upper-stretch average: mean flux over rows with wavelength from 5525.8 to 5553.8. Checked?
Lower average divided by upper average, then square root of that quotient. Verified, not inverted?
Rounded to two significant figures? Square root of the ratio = 0.99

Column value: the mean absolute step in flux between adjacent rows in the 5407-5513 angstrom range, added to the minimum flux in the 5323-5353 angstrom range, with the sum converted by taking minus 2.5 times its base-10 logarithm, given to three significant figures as -2.14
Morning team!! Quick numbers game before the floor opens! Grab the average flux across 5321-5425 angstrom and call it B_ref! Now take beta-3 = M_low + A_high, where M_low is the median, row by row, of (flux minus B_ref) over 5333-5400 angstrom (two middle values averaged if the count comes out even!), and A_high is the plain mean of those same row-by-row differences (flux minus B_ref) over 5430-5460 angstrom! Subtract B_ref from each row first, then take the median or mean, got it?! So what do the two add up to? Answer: 0.19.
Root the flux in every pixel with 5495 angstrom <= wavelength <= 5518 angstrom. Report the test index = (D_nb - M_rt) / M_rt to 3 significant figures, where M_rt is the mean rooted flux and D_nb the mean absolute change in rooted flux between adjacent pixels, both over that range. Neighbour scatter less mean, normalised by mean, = -0.972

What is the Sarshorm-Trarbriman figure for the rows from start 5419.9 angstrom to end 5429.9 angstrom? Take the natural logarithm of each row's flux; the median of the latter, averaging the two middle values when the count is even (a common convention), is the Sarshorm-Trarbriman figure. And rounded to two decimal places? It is 2.02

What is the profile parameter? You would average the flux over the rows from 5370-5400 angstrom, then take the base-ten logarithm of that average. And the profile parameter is 0.871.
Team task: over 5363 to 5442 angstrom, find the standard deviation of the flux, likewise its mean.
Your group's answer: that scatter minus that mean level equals -7.06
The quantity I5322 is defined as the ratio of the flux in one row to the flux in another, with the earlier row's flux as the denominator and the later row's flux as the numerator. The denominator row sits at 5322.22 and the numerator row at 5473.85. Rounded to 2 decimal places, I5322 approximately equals 1.03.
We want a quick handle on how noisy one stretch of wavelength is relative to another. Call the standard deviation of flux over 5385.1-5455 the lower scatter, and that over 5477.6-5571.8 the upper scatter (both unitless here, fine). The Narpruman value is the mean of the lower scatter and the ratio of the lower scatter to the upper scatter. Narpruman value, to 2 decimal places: 0.55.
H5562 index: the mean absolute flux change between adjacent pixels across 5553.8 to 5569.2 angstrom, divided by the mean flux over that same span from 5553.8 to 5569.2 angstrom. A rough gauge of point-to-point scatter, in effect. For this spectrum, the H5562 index 0.045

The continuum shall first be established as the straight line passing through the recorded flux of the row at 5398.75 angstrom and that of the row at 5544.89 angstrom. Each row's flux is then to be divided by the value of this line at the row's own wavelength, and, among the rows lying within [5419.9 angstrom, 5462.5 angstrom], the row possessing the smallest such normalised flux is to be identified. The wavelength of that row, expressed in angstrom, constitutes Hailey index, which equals 5453.72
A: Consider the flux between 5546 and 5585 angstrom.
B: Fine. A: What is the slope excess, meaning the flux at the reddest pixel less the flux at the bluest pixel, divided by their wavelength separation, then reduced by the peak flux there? -8.3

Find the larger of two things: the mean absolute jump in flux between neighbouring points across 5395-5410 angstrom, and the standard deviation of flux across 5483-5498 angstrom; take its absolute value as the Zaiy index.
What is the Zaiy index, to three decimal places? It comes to 0.265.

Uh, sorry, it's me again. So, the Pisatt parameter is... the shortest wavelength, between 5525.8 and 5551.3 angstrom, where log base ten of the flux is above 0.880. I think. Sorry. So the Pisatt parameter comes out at 5539.79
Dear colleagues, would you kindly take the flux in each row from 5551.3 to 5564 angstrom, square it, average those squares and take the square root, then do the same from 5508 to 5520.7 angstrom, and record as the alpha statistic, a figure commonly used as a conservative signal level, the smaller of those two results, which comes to 7.69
